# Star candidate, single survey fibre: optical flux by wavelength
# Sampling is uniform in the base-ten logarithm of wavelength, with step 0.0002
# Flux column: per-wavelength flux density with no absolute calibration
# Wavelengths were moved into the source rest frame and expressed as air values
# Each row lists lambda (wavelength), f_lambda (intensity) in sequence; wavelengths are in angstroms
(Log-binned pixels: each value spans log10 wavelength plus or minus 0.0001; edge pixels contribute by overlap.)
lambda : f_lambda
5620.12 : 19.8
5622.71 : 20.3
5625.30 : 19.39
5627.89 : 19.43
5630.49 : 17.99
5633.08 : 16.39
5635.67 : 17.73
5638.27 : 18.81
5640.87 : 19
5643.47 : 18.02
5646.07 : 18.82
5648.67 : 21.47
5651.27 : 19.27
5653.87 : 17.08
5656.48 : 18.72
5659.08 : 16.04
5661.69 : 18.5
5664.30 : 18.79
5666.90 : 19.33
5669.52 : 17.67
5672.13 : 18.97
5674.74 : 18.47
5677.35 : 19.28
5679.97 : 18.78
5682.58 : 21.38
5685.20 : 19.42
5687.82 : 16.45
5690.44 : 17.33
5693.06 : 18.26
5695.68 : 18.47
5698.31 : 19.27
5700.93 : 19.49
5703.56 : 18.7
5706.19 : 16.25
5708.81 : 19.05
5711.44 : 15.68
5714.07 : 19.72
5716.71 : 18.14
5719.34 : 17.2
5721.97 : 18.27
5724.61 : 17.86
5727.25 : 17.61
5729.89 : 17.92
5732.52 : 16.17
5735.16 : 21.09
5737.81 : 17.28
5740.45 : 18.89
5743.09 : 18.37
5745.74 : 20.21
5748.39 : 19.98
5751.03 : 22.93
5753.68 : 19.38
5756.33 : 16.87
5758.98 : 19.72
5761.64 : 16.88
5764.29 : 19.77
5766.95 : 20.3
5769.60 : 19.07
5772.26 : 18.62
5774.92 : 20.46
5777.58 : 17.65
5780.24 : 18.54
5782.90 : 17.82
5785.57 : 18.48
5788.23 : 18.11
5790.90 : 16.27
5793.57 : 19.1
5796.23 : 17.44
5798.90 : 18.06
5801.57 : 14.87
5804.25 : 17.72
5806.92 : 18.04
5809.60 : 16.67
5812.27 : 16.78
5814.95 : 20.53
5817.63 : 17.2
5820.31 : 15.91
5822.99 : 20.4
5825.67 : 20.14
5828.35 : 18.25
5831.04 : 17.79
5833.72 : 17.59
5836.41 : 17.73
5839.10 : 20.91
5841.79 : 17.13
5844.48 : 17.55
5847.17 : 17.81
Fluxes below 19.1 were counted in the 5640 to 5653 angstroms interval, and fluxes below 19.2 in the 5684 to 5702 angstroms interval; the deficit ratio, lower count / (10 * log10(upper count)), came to 0.50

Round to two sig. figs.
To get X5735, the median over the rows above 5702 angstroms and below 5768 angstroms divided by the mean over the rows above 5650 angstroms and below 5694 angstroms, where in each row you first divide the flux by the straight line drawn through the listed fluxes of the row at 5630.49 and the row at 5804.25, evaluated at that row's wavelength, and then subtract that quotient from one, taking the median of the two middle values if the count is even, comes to 1.1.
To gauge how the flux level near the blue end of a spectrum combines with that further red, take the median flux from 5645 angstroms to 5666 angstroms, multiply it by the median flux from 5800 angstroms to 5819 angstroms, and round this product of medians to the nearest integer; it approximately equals 323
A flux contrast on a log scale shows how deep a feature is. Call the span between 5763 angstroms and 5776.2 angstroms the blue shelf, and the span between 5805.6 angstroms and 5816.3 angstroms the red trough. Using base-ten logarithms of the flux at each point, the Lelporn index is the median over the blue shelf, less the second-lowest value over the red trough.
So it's 0.071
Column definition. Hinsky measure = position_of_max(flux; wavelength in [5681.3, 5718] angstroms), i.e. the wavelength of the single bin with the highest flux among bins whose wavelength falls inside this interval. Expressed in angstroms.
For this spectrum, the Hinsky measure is 5682.58 angstroms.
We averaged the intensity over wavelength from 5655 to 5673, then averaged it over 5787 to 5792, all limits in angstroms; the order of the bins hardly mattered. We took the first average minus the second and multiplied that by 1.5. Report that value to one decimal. 1.6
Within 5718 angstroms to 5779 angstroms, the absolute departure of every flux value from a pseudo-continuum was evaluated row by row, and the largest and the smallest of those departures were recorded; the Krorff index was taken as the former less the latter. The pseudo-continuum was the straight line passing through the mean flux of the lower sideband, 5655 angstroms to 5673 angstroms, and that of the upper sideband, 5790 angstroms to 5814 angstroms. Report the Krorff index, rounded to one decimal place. 5.3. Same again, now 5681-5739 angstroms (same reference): 3.3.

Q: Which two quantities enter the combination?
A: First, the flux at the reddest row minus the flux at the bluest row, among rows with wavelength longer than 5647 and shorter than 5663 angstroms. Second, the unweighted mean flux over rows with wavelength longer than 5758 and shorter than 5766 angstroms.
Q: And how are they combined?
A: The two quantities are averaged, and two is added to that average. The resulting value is 9.9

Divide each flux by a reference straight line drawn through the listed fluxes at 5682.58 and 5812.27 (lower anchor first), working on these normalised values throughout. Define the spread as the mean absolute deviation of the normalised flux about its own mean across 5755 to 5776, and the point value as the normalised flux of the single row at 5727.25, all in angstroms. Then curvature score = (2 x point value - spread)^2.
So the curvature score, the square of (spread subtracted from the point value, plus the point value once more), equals 2.94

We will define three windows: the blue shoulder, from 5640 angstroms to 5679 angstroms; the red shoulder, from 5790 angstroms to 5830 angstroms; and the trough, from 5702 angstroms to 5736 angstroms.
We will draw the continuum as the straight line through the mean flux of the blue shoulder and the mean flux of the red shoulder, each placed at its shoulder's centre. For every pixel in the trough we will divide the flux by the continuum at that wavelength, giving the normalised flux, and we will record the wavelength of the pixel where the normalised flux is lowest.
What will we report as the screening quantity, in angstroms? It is 5711.44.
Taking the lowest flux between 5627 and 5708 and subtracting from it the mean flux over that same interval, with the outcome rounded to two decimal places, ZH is -2.46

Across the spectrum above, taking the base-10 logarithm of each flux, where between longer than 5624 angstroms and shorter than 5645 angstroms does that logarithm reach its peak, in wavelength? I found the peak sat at 5627.89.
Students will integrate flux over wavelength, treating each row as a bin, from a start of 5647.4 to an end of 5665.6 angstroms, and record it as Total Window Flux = 338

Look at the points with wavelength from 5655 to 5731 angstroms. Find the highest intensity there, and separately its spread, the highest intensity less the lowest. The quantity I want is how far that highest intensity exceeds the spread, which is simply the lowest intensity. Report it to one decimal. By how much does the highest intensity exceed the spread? 15.7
